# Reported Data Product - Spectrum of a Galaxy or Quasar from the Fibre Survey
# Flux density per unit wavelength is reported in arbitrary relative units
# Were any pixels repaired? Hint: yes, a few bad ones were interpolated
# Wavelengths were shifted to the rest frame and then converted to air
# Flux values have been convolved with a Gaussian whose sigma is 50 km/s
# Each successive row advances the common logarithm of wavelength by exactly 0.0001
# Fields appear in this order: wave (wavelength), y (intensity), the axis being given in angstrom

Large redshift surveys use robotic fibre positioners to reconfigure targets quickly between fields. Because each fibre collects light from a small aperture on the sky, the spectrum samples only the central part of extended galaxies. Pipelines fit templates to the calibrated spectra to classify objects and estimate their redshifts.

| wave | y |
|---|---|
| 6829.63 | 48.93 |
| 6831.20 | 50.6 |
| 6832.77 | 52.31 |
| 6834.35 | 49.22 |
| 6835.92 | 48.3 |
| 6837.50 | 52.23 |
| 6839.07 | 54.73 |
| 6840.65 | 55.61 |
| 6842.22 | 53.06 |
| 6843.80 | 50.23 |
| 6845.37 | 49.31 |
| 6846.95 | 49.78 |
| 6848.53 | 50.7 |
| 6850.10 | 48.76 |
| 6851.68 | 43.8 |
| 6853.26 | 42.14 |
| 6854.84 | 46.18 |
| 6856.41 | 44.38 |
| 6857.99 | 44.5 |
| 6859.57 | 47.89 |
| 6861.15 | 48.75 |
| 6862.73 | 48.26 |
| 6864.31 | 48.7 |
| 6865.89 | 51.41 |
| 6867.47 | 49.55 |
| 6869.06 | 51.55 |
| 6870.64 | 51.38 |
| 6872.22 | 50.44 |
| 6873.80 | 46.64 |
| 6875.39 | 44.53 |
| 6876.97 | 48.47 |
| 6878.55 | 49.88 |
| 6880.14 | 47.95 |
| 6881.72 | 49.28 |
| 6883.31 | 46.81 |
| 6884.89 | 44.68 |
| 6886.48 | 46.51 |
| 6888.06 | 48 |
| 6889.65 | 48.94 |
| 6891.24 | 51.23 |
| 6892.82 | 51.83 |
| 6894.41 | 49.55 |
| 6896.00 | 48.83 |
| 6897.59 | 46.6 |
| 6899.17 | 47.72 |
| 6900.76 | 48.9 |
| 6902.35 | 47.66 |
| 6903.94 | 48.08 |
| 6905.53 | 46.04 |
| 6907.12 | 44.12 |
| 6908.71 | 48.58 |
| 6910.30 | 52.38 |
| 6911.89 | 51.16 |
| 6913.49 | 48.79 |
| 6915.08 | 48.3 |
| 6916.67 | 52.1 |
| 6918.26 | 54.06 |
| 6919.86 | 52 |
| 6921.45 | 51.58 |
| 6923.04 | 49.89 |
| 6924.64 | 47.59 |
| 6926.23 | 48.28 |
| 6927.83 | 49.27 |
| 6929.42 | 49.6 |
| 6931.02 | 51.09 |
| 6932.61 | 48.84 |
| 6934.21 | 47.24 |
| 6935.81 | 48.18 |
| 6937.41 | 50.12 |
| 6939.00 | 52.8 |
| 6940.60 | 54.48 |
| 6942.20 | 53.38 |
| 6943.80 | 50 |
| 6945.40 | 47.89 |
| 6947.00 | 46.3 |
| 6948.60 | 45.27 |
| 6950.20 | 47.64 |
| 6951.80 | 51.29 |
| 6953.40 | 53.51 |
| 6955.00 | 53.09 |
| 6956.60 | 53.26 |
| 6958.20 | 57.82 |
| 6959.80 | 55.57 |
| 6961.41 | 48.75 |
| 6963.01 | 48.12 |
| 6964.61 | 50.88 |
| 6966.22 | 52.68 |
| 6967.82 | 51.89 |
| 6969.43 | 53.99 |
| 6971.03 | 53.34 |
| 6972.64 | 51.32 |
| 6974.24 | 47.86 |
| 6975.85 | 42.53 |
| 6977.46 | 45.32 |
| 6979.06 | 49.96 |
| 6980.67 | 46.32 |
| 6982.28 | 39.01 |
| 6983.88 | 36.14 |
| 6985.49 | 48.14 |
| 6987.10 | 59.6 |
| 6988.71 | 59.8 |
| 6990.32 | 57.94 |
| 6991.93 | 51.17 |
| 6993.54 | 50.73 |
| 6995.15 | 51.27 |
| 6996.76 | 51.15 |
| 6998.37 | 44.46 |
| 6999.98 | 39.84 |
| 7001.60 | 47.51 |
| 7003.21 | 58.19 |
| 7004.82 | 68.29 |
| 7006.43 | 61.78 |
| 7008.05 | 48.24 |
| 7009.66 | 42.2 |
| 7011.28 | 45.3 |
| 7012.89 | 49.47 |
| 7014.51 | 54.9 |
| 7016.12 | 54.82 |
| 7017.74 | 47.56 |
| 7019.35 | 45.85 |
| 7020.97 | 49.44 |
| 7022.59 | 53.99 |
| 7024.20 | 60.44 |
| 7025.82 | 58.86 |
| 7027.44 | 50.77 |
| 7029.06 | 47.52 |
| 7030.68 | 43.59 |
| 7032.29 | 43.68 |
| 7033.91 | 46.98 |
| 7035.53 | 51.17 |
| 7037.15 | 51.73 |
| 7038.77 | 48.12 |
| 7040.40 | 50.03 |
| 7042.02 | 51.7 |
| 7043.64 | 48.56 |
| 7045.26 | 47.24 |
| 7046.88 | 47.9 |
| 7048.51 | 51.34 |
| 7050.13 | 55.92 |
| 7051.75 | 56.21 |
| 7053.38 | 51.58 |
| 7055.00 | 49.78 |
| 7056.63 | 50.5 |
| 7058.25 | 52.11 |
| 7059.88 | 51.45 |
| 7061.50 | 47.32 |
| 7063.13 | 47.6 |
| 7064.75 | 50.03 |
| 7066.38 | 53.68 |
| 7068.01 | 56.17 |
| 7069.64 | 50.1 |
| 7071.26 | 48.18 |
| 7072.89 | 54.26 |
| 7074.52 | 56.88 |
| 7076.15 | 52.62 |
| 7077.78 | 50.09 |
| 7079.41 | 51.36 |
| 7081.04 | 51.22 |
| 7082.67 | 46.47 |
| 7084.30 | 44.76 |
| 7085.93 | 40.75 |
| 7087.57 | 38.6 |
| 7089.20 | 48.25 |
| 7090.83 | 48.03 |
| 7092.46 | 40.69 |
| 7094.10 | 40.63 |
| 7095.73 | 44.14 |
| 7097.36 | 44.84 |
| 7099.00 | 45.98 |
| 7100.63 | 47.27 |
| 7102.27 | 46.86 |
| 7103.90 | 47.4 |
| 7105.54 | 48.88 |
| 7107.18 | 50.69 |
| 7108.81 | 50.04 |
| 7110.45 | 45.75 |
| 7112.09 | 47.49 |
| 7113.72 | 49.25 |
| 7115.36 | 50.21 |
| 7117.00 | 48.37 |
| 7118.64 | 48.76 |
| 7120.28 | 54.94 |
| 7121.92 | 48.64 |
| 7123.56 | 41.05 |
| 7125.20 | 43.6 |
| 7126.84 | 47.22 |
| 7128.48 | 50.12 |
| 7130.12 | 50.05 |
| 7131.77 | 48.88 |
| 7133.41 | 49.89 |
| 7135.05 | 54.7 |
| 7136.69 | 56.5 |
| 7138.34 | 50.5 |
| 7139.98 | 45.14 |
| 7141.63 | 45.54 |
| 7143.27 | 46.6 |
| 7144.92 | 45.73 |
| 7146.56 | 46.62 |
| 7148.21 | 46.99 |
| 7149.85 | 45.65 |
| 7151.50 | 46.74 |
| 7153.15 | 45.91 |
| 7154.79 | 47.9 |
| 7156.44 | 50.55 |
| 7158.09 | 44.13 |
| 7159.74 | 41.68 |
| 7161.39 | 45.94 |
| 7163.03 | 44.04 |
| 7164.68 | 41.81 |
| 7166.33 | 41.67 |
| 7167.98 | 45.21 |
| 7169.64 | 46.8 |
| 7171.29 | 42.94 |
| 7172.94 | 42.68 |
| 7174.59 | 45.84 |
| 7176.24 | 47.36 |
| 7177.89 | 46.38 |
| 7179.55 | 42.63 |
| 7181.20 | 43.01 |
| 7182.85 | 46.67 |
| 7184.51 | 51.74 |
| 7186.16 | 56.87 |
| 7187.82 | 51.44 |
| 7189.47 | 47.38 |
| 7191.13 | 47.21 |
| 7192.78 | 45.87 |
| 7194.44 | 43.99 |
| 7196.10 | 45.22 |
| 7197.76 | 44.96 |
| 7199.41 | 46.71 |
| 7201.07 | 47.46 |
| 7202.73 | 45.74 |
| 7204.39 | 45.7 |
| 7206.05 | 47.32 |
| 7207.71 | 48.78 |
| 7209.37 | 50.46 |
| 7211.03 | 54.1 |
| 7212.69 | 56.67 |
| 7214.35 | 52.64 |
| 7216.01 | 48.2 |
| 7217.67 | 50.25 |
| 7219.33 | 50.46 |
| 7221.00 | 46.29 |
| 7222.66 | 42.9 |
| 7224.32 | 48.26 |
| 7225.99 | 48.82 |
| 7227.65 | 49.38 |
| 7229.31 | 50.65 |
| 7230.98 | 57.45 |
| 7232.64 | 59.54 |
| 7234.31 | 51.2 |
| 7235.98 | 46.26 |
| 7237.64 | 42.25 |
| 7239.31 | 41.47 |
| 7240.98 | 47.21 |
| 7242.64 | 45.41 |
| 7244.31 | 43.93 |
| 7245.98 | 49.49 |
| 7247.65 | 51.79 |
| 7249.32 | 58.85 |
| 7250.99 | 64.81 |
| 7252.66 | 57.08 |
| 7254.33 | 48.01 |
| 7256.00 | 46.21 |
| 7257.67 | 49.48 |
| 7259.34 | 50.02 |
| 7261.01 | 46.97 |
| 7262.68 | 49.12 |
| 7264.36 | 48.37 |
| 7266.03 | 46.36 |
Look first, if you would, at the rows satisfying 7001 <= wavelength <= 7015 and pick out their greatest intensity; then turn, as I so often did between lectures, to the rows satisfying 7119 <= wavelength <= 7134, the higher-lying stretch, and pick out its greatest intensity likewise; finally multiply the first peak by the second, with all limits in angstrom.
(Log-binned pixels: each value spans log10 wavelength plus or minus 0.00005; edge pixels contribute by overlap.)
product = 3752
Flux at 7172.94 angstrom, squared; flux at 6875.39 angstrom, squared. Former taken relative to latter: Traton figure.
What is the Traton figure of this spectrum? 0.92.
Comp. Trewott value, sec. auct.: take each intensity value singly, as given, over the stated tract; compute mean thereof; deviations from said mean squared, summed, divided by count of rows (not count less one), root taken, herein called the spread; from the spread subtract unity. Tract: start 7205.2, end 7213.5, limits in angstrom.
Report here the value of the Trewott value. 2.45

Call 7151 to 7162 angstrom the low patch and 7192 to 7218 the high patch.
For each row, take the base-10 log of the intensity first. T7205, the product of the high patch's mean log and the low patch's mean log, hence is 2.80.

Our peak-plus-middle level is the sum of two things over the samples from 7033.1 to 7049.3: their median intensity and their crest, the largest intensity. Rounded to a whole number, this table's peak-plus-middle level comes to 101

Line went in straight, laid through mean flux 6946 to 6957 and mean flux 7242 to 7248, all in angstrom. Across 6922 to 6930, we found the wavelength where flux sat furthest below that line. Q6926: 6924.64 angstrom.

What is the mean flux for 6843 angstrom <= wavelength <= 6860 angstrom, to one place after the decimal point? 47.1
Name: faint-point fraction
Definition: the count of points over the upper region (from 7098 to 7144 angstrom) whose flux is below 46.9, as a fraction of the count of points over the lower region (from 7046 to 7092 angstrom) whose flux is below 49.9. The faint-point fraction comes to 0.7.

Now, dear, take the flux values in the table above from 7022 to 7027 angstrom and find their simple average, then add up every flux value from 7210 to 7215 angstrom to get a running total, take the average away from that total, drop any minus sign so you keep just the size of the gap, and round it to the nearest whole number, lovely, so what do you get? 106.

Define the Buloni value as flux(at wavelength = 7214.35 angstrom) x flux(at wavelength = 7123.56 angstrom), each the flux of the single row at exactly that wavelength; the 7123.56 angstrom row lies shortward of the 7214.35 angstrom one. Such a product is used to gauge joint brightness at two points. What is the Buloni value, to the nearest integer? 2161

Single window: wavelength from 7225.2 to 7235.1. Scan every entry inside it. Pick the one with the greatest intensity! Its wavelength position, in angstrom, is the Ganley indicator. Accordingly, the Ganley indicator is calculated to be 7232.64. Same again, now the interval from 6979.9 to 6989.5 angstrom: 6988.71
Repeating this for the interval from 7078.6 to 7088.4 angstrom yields 7079.41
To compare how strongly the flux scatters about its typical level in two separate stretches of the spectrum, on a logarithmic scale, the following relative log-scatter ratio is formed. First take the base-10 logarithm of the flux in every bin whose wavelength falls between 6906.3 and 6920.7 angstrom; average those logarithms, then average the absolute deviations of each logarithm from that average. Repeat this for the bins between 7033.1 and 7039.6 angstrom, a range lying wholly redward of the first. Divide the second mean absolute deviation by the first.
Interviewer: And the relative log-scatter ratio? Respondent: 0.81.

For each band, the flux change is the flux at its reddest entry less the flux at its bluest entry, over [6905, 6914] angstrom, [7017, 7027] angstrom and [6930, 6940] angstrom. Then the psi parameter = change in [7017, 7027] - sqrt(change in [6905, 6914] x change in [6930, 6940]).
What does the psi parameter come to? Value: 9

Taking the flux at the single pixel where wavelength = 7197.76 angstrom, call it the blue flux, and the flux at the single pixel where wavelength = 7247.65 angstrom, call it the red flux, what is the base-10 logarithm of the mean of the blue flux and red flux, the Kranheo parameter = 1.685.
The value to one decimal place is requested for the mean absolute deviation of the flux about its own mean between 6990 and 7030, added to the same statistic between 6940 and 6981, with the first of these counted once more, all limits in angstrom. 13.3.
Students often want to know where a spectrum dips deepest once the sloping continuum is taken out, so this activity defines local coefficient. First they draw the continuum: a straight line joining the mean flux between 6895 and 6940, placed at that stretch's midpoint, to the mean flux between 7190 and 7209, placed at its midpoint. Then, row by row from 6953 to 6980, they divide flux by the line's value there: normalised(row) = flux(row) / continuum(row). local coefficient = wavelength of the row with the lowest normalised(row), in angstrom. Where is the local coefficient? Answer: 6975.85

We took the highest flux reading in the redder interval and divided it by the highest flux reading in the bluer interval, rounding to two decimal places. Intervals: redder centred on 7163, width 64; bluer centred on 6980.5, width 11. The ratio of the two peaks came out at 1.14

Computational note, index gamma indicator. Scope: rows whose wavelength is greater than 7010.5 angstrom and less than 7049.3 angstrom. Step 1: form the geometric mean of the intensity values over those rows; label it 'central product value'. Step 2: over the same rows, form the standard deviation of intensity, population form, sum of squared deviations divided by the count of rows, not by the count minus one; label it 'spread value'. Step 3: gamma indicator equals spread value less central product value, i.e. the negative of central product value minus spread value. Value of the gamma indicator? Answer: -45.7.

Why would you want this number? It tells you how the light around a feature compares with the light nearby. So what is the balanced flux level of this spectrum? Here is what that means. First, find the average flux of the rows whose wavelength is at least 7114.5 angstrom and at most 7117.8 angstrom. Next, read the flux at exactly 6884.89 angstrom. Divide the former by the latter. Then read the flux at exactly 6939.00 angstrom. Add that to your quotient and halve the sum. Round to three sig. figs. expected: 27.0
